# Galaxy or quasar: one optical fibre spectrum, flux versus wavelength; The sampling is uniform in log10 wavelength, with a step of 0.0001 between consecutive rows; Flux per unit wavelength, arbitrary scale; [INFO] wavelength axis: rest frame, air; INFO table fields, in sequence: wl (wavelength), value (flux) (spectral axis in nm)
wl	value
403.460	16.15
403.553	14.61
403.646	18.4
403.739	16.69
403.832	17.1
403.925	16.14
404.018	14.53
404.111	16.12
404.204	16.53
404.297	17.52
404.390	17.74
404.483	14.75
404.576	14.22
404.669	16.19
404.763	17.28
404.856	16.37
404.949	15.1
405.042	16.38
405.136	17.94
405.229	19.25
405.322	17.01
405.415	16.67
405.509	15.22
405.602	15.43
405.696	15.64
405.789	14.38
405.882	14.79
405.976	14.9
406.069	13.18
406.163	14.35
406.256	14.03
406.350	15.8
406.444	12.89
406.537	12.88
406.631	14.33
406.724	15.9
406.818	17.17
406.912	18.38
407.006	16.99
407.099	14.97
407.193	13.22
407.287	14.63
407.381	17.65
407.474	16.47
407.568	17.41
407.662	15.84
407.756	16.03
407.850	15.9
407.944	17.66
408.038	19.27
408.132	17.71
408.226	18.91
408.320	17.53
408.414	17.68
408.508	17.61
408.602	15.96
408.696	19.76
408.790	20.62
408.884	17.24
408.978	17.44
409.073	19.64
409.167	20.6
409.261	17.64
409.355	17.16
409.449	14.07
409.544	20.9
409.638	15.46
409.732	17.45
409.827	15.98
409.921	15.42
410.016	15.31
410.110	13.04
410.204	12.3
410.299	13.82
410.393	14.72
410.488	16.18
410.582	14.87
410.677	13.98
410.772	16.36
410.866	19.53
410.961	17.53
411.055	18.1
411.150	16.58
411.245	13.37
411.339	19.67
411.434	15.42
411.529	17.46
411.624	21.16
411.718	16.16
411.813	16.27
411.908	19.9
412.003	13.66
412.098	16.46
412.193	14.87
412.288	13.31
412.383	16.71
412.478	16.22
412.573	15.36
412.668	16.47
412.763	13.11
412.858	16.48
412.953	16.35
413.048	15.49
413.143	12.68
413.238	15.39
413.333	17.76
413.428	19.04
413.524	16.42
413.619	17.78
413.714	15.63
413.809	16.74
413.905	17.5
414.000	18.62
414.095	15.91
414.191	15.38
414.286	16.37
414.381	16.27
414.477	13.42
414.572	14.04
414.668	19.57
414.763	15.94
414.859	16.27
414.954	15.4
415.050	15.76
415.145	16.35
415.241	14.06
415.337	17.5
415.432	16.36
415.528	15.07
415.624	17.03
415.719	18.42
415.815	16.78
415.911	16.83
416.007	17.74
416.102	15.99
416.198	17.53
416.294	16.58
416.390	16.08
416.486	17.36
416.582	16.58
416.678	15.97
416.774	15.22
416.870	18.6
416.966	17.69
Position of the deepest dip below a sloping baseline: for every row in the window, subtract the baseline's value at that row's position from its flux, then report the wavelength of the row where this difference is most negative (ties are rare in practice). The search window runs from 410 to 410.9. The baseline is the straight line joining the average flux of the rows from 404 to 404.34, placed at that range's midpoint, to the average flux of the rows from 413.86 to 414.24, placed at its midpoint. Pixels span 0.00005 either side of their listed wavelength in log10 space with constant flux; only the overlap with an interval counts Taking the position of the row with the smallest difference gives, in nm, 410.204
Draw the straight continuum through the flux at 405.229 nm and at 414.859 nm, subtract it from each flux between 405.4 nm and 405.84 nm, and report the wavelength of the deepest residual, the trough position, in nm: 405.789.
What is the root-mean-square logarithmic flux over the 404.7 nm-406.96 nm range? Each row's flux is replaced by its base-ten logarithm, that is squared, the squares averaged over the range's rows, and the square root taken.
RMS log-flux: 1.19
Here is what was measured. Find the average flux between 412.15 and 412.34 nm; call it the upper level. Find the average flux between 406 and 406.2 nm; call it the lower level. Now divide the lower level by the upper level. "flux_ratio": 0.98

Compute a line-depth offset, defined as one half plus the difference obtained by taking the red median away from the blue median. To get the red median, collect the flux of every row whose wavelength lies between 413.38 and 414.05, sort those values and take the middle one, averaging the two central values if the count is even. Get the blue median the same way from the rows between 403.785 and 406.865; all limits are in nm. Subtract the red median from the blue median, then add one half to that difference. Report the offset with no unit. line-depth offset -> -1.2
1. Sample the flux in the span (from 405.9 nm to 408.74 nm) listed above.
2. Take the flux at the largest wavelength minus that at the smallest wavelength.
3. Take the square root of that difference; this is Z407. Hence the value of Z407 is 2.2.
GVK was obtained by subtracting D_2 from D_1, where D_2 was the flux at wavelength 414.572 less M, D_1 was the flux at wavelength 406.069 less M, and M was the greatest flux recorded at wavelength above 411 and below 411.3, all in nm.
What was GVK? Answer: -0.9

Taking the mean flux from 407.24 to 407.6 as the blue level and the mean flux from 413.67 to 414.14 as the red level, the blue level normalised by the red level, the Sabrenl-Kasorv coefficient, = 0.98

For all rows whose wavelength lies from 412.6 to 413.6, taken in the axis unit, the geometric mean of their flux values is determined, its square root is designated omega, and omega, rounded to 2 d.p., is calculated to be 3.98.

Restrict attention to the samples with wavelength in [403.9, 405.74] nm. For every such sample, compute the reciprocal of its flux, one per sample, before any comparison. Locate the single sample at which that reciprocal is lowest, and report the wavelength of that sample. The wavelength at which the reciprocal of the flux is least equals 405.229 nm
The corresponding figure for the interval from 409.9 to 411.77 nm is 411.624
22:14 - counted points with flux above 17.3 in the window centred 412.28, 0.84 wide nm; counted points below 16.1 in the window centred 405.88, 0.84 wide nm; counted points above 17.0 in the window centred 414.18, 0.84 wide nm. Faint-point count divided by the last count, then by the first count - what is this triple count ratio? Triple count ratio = 4.5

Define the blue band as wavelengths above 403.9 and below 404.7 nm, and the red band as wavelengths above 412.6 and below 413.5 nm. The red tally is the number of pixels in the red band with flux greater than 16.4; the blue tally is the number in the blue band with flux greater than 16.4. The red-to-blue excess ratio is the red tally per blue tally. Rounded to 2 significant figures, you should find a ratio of 1.3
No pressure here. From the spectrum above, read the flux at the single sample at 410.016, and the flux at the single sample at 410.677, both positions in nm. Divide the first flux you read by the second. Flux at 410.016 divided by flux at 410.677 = 1.10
